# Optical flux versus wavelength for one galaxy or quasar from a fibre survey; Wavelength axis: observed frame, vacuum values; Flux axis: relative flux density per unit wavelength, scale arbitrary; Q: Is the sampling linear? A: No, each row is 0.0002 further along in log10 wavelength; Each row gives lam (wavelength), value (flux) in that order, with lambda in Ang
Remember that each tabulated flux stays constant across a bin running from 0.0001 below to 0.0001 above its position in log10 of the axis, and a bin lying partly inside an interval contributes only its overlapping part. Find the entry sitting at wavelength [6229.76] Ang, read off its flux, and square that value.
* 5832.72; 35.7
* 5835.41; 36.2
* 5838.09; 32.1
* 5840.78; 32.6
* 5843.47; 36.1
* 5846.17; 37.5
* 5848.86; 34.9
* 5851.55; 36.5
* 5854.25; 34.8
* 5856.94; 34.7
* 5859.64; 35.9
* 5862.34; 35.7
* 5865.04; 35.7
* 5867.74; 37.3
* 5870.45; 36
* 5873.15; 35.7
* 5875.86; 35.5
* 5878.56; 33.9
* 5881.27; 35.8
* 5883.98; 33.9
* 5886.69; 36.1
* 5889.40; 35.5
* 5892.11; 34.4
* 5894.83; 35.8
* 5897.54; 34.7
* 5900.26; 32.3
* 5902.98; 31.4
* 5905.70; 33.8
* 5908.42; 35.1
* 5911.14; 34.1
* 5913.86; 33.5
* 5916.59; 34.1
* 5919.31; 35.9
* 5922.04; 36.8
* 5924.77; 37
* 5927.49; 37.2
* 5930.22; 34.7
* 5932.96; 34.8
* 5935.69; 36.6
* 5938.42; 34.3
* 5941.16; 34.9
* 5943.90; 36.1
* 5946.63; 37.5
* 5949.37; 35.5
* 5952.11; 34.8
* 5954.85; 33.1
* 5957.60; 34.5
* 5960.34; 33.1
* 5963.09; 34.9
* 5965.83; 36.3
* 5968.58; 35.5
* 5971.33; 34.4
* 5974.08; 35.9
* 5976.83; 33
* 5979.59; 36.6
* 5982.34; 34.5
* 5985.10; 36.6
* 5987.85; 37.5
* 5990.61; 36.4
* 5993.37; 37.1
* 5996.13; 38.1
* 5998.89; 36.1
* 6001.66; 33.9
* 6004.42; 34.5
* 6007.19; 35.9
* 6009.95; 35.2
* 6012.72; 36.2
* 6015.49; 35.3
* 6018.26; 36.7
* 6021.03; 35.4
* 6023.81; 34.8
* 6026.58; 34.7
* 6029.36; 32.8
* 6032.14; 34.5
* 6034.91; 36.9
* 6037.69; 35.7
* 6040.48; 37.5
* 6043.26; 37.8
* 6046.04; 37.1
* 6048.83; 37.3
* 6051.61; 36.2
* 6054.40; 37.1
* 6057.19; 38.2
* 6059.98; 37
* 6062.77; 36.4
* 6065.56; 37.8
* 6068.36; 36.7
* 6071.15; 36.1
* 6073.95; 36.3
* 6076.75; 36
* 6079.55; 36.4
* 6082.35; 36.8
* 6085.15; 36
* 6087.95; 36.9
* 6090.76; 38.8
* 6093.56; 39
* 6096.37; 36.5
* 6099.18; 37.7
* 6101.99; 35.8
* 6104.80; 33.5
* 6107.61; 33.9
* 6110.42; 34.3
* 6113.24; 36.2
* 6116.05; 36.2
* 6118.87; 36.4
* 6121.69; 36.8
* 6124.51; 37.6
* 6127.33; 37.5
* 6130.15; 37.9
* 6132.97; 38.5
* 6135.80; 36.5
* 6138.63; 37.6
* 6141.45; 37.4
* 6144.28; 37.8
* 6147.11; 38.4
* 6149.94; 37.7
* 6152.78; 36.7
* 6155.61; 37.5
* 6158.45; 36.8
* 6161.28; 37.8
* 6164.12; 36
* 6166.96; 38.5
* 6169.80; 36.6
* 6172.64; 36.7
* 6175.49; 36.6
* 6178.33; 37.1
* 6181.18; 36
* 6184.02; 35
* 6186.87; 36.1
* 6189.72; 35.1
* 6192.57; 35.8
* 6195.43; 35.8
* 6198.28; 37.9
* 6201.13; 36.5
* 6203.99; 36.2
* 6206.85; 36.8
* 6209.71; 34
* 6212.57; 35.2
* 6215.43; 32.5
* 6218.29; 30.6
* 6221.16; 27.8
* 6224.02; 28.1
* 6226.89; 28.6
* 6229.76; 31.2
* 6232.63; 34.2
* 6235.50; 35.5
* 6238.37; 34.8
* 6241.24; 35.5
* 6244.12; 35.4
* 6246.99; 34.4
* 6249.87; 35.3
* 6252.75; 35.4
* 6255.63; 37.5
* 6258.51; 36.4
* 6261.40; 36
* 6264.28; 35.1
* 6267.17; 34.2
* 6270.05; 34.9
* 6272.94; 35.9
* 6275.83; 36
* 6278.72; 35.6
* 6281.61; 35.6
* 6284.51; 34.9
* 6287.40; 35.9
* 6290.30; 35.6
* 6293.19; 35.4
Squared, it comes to 973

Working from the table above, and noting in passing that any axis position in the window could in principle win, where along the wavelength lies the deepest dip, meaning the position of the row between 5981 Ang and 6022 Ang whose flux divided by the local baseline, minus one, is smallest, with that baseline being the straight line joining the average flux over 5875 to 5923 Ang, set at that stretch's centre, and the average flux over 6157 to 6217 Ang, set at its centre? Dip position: 6001.66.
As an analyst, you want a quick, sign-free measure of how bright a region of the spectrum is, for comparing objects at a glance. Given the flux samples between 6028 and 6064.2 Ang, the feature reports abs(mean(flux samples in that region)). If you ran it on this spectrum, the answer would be 36.5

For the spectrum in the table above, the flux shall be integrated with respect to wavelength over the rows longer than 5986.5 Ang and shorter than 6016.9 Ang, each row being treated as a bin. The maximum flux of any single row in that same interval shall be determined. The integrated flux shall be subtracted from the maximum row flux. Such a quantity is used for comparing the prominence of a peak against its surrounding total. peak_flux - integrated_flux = -1057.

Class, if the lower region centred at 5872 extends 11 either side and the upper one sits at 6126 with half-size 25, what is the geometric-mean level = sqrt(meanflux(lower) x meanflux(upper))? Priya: 36.2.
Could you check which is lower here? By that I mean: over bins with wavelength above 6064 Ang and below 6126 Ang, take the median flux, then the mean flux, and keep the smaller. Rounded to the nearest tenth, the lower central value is 36.4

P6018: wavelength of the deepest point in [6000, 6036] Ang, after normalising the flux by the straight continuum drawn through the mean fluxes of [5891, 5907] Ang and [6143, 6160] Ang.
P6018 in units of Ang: 6029.36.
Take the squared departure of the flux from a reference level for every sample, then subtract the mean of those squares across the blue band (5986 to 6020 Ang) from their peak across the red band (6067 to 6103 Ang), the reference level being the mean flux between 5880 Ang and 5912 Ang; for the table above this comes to 17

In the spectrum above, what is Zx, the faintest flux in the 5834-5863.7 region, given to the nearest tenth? 32.1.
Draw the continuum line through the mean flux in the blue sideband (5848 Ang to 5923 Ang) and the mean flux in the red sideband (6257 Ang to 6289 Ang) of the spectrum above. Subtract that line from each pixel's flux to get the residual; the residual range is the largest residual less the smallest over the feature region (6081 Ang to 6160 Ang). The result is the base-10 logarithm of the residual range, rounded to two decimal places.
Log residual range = 0.74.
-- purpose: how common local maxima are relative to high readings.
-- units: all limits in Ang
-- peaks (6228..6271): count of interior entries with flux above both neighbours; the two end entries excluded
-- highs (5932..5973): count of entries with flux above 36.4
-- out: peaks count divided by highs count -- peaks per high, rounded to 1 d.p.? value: 1.5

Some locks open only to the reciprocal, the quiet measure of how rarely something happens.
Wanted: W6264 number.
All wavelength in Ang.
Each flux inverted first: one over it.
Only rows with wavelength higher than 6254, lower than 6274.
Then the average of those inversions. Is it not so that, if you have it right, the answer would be 0.0280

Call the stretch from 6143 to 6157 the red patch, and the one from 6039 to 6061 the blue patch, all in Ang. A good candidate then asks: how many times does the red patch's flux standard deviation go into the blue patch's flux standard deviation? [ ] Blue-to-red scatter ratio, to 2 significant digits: 1.0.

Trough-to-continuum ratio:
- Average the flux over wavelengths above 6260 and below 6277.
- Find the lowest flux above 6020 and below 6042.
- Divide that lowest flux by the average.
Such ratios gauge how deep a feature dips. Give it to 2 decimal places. 0.93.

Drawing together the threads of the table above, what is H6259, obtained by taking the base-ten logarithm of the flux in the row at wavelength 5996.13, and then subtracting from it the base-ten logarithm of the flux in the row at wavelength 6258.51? 0.020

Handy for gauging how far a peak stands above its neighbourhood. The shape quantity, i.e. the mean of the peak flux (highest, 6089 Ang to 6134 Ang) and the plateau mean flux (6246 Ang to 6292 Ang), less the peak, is -1.7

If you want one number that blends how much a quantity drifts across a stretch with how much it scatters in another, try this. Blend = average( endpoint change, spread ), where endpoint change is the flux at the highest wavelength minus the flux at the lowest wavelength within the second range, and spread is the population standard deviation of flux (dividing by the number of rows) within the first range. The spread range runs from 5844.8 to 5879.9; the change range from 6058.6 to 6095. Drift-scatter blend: 1.5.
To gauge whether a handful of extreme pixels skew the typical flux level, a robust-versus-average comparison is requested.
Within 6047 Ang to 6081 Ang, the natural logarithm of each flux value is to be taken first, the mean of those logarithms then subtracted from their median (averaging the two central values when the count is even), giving -0.006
